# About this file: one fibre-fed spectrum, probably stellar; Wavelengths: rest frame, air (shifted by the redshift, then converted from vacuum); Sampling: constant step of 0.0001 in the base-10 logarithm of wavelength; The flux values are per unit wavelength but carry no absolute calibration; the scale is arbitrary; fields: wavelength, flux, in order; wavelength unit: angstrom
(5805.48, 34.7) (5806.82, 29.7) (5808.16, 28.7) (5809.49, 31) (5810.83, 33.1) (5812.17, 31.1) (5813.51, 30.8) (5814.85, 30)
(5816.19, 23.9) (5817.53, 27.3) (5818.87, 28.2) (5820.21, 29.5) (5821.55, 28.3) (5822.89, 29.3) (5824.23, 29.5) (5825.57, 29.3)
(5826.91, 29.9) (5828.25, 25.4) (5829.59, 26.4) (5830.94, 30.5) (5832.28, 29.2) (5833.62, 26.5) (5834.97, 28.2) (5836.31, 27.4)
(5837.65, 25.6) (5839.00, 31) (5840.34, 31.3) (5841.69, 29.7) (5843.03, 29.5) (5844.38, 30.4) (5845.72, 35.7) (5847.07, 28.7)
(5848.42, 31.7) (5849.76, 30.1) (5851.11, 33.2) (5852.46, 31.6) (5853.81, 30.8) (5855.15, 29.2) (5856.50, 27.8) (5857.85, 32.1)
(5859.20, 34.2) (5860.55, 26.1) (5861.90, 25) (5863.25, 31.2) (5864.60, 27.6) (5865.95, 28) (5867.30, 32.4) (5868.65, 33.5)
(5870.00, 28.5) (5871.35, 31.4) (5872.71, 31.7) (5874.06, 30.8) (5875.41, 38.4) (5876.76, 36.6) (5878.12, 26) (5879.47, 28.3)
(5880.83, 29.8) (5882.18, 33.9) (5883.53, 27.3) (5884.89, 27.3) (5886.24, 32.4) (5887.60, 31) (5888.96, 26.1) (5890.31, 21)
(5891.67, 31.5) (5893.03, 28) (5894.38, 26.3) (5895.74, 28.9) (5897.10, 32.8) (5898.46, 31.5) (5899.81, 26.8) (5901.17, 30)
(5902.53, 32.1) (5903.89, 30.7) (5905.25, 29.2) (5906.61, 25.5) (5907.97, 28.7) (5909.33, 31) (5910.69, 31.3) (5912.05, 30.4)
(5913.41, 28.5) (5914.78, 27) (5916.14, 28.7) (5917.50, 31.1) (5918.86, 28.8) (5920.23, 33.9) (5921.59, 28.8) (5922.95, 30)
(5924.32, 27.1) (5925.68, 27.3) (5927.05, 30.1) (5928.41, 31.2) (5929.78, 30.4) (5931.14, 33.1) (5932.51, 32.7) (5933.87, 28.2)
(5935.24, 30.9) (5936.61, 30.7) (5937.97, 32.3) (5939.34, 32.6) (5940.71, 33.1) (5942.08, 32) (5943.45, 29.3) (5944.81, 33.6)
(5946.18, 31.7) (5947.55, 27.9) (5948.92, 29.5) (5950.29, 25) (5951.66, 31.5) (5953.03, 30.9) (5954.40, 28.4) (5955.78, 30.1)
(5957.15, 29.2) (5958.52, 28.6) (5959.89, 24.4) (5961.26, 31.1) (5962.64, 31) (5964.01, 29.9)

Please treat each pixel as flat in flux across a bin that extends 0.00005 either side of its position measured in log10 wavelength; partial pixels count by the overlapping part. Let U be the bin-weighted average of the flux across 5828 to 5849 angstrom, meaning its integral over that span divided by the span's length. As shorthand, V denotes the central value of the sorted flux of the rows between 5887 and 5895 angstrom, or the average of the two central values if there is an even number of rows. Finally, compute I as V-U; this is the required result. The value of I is -2.1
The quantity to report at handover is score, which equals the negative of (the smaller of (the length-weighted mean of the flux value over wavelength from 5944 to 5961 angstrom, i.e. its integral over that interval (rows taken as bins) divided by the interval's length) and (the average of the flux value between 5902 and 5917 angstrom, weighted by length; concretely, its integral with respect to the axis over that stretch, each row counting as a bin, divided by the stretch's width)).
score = -29.3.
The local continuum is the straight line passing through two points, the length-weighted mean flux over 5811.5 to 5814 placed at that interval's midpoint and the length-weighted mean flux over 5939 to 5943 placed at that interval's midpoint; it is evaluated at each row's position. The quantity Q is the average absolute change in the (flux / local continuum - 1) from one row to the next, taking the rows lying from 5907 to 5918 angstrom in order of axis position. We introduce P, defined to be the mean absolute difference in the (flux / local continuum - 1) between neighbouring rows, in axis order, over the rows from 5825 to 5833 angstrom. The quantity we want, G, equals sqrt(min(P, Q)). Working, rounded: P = 0.074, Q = 0.049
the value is 0.22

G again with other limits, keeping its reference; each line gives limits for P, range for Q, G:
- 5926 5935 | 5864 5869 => 0.24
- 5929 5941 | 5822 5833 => 0.22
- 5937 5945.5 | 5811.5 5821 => 0.23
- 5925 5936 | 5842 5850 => 0.26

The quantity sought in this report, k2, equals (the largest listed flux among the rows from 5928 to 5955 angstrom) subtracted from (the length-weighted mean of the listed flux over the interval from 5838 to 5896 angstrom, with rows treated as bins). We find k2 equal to -3.5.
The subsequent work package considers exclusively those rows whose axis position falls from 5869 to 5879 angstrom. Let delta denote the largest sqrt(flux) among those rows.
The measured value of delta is 6.2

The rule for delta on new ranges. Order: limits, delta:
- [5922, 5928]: 5.5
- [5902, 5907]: 5.7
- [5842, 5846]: 6.0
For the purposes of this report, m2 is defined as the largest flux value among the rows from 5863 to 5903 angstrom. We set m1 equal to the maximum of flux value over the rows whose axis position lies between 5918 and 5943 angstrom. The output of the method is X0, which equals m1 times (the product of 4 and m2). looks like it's 5207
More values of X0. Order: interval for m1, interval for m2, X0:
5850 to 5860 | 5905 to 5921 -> 4638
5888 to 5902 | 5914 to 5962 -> 4448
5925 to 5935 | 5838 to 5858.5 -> 4727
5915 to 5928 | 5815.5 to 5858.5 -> 4841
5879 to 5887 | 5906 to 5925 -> 4597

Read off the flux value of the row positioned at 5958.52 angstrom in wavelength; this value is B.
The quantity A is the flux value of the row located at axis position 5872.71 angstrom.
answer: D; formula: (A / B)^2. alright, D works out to 1.23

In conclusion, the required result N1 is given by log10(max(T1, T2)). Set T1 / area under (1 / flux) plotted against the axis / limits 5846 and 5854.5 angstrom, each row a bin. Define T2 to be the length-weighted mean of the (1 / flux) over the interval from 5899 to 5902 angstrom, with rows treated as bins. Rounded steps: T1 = 0.27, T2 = 0.0350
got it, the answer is -0.6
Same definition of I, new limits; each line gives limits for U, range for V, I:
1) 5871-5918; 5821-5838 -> -1.5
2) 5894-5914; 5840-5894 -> 1.0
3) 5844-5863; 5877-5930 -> -1.3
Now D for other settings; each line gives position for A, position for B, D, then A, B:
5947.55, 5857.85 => 0.76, 27.9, 32.1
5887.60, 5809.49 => 1.00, 31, 31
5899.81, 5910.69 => 0.73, 26.8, 31.3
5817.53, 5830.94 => 0.80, 27.3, 30.5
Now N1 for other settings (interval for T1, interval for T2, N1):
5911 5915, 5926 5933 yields -0.9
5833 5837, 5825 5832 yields -0.8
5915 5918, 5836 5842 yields -1.0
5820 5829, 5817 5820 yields -0.5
